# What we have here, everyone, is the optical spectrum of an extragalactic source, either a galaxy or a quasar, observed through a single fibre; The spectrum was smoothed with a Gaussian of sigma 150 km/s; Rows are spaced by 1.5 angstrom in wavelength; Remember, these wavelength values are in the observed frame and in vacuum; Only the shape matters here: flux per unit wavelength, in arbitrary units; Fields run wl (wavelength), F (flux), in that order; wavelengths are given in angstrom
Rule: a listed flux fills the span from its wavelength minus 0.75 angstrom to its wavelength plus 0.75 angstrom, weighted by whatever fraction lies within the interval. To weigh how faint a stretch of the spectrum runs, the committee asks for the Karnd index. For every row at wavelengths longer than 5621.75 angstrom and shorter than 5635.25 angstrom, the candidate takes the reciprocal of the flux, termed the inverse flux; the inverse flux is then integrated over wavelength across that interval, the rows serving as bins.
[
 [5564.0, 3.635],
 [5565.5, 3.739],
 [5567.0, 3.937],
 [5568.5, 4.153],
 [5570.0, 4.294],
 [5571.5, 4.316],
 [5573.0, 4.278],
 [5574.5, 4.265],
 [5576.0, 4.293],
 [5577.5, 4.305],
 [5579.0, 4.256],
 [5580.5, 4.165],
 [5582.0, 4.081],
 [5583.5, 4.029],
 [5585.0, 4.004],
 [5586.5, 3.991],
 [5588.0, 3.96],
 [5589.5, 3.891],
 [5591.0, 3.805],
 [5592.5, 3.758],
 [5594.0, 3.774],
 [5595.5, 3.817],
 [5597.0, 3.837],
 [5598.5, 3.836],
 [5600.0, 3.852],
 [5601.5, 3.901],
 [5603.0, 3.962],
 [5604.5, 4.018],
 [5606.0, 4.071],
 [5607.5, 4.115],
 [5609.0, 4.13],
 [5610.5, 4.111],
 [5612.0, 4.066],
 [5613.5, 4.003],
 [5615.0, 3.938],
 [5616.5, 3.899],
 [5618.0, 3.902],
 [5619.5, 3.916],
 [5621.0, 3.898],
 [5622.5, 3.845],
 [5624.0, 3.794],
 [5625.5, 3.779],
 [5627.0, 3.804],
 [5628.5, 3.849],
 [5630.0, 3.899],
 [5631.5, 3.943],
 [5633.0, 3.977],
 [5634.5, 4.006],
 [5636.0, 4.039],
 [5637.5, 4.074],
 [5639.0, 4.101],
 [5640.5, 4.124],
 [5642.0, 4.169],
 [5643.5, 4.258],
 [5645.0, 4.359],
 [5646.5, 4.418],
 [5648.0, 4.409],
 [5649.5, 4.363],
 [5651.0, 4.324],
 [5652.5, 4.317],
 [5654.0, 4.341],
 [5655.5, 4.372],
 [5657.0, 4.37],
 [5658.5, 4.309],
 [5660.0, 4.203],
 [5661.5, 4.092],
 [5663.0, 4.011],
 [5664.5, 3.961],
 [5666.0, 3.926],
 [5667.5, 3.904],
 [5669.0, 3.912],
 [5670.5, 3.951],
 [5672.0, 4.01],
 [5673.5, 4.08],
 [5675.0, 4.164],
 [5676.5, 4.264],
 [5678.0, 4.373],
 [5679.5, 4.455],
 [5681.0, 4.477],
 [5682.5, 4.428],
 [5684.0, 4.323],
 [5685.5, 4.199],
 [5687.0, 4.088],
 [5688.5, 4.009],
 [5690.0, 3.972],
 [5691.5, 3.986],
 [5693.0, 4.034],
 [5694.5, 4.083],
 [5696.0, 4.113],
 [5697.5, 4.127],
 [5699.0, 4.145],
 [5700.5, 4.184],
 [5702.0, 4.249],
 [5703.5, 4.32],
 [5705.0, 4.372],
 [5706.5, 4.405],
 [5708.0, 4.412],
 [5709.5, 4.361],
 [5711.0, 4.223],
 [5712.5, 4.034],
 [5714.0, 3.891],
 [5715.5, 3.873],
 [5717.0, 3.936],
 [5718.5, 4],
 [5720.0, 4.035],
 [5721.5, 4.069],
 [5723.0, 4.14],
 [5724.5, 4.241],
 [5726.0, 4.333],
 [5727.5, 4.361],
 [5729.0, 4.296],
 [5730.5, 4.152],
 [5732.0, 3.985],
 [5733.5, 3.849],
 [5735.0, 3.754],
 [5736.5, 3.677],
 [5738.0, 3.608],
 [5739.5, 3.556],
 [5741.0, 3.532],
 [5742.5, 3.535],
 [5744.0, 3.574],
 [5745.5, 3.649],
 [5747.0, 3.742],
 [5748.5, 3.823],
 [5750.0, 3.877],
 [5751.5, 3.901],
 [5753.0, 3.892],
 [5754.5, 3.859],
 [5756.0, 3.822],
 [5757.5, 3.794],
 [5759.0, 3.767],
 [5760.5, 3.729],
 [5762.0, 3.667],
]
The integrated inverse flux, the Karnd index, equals 3.48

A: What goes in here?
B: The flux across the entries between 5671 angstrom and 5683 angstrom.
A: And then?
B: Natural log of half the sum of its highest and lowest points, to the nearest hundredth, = 1.45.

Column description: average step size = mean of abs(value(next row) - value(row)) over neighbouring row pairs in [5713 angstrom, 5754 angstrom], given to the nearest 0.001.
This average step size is 0.066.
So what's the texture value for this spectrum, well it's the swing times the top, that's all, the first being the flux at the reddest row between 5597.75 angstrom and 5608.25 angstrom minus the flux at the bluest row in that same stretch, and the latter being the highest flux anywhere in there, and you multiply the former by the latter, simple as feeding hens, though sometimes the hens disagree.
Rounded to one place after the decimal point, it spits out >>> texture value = 1.1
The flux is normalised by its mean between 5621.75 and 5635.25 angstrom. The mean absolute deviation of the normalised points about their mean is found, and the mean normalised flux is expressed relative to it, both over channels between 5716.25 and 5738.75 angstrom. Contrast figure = 22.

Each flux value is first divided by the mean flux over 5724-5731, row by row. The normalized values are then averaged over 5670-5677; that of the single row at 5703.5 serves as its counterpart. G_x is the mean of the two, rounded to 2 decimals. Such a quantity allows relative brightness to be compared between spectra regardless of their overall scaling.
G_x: 0.98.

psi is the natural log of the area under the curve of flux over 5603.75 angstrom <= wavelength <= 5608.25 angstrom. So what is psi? 2.91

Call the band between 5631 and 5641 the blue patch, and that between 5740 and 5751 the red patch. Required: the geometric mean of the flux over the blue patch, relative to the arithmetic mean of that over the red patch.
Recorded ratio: 1.10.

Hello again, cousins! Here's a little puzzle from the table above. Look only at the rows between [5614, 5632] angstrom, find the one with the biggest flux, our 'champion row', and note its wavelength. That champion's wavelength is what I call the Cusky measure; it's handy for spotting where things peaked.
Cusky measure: 5631.5 angstrom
